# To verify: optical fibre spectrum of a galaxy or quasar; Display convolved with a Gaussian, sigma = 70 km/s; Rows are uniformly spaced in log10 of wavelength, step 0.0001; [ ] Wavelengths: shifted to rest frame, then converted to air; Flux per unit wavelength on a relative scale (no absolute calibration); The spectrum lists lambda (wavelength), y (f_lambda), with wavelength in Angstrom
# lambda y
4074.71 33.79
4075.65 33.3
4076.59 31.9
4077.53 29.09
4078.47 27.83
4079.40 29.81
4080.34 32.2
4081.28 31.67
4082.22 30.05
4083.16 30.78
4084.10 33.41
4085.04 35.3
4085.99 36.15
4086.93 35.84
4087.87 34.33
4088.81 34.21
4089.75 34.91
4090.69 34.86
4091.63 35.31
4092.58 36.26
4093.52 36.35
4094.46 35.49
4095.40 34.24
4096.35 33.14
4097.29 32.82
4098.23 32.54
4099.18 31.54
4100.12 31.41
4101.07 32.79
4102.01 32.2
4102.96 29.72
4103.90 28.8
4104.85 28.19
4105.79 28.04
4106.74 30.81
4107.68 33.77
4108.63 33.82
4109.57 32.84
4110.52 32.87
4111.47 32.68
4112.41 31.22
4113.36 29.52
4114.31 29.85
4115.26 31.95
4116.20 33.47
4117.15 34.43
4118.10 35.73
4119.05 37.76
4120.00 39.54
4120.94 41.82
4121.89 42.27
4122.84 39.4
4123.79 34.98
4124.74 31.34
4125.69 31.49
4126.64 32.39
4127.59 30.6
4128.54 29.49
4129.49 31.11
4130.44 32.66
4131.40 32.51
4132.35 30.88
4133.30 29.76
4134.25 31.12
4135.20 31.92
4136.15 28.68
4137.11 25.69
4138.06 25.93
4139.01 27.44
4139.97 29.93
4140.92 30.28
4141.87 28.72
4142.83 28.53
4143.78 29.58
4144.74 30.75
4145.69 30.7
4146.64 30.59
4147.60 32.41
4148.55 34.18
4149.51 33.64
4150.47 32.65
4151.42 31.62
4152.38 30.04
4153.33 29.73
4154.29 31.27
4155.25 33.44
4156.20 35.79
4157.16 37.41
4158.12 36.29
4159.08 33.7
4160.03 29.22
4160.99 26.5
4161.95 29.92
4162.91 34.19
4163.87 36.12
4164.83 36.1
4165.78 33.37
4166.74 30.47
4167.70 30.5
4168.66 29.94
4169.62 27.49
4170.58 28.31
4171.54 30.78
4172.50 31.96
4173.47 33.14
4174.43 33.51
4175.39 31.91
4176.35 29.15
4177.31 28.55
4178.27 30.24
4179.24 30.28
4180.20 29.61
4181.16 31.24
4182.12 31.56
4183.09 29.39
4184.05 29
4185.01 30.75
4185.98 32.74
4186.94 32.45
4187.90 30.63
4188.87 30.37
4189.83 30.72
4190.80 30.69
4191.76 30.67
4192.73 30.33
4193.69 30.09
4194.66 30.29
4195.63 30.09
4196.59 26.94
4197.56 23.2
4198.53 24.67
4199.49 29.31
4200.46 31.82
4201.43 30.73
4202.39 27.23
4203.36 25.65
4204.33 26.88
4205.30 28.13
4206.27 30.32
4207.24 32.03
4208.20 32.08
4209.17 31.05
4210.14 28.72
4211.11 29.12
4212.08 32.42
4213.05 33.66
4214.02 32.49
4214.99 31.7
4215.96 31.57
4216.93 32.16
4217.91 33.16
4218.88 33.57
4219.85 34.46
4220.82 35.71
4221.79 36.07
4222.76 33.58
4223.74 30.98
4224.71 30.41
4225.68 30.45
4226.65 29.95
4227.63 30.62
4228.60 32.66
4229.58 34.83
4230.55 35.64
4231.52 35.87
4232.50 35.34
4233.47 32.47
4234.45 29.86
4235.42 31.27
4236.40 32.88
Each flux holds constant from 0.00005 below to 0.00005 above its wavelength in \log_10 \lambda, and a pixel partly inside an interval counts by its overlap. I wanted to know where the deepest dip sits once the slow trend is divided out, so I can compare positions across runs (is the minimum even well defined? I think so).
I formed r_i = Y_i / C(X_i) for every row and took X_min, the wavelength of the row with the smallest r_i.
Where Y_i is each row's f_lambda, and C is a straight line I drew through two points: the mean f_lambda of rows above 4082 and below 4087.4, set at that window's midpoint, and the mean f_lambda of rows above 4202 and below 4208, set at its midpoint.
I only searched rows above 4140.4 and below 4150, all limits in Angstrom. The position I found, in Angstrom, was 4142.83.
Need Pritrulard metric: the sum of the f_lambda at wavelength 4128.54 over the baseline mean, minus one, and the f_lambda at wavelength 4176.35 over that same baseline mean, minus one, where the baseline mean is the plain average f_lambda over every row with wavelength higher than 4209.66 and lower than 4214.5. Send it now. -0.13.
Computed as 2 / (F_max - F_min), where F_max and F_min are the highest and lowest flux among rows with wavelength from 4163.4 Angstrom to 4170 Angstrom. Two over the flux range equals 0.23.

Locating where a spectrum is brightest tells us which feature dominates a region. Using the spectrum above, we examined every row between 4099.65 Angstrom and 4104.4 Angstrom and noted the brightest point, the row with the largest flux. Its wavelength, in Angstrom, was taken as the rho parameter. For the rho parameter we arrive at 4101.07 Angstrom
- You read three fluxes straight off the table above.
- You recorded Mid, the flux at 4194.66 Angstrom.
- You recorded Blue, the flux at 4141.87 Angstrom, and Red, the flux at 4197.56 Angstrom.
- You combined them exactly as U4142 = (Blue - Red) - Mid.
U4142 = -25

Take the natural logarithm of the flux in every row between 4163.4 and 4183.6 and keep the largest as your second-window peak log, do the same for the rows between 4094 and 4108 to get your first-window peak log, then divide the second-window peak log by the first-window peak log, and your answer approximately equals 1.00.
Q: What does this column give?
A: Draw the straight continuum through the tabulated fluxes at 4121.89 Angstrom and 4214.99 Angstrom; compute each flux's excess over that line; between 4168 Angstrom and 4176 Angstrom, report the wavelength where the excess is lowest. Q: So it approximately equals 4169.62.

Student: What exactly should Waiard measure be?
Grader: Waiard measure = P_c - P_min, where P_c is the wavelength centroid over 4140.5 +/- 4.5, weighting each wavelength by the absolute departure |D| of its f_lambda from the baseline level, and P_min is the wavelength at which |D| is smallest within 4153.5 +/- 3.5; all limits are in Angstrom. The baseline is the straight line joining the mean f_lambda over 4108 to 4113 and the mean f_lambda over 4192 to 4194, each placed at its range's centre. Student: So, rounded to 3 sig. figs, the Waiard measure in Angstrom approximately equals -14.8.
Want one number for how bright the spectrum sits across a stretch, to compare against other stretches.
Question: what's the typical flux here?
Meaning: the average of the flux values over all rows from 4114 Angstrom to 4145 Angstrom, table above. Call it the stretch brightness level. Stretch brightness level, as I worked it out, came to 32.2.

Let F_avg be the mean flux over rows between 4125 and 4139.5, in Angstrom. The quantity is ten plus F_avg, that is 40.1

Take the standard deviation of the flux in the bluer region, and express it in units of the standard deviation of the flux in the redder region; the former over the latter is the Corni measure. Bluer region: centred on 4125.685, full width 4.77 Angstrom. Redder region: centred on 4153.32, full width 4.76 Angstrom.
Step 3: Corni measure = 1.2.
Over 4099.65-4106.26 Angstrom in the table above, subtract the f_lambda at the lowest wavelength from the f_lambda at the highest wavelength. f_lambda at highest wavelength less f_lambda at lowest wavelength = -3.4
